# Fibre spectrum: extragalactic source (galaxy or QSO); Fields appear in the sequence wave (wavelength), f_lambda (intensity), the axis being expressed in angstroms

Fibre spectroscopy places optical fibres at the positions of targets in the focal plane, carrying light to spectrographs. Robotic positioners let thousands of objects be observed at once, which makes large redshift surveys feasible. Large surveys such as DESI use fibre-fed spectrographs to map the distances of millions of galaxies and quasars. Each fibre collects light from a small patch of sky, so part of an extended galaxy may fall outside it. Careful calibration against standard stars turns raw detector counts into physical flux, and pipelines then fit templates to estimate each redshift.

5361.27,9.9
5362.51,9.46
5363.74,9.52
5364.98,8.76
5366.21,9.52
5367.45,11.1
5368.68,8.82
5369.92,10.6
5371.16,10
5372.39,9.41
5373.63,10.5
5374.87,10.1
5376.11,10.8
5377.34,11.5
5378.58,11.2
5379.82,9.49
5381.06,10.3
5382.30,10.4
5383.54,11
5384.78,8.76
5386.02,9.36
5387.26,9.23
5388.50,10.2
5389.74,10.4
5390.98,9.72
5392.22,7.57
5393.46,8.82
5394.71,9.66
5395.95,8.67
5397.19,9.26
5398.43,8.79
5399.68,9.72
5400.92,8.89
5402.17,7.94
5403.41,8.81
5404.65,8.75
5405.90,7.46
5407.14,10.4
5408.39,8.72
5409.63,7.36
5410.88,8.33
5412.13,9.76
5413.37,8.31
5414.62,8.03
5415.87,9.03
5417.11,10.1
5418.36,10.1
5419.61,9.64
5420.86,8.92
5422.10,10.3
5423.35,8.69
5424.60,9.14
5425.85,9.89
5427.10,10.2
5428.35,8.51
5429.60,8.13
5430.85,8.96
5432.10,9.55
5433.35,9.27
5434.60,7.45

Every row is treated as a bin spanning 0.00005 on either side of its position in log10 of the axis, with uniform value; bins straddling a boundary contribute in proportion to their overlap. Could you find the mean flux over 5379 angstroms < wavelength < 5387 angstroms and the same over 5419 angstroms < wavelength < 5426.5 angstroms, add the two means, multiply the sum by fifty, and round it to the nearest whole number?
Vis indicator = 966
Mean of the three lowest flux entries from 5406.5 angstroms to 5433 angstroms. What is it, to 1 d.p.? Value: 7.8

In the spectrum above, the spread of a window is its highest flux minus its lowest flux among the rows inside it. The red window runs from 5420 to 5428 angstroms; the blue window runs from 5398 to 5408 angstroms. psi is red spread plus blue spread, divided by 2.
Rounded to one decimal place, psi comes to 2.3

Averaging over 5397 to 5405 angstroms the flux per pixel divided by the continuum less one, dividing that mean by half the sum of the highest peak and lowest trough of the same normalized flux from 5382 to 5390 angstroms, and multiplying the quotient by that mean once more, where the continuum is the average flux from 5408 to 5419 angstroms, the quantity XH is 0.000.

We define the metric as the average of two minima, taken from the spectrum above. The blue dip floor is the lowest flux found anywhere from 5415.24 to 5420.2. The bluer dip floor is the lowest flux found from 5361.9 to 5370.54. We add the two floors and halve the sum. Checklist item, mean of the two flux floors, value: 8.9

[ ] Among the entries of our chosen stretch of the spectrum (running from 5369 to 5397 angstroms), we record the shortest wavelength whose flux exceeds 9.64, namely 5369.92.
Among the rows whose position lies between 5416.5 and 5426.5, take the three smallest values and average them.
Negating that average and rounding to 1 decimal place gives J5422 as -8.9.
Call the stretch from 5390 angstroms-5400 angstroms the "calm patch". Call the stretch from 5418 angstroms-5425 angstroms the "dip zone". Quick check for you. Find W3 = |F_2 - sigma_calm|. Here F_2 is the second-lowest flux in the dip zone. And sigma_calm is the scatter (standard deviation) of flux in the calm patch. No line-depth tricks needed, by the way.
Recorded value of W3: 8.2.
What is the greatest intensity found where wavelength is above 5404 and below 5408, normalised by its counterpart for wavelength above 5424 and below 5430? 1.02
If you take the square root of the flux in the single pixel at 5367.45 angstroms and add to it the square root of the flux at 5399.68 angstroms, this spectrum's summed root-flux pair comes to 6.4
